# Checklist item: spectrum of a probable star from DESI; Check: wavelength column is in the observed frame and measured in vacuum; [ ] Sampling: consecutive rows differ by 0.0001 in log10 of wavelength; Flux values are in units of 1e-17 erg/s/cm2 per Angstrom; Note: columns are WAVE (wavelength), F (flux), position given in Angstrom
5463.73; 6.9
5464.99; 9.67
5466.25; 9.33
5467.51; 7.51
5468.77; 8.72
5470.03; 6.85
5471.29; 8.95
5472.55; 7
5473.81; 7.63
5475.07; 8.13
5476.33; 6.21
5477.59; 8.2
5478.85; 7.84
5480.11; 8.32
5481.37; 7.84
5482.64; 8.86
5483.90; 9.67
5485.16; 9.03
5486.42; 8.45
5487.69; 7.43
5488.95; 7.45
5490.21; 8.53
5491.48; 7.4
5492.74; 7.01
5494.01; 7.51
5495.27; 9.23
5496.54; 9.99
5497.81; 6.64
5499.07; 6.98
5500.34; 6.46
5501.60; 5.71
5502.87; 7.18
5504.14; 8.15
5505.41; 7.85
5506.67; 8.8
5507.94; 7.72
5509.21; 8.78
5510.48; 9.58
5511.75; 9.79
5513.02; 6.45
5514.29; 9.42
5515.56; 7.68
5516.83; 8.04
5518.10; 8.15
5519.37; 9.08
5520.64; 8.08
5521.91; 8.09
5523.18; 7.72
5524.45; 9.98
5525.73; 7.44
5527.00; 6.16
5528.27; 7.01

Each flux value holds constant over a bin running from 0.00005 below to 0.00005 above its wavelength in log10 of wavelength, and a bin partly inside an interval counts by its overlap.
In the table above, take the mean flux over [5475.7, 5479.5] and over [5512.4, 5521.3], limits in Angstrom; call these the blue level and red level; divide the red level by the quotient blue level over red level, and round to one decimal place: 8.9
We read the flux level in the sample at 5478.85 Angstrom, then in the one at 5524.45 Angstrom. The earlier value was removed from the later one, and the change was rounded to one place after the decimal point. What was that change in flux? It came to 2.1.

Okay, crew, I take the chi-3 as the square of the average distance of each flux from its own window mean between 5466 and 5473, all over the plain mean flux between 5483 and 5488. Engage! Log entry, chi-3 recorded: 0.10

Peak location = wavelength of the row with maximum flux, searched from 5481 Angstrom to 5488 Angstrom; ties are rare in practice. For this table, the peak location 5483.90 Angstrom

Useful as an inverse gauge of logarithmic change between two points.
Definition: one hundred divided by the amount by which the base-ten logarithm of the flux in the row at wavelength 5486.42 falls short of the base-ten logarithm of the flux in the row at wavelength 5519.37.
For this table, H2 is 3202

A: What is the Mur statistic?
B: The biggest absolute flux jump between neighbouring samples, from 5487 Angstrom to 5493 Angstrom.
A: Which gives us 1.1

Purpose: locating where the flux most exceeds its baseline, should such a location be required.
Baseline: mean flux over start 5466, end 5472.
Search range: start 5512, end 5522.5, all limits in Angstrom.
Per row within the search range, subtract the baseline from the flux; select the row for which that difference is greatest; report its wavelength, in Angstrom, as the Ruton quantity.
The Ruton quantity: 5514.29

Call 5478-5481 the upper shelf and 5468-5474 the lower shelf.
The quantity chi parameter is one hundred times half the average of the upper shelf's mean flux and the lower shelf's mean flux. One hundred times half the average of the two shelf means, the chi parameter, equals 398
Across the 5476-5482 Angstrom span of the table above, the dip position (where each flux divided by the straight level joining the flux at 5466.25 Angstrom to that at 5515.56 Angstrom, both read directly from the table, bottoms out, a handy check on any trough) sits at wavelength 5476.33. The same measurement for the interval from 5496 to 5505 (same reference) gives 5501.60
